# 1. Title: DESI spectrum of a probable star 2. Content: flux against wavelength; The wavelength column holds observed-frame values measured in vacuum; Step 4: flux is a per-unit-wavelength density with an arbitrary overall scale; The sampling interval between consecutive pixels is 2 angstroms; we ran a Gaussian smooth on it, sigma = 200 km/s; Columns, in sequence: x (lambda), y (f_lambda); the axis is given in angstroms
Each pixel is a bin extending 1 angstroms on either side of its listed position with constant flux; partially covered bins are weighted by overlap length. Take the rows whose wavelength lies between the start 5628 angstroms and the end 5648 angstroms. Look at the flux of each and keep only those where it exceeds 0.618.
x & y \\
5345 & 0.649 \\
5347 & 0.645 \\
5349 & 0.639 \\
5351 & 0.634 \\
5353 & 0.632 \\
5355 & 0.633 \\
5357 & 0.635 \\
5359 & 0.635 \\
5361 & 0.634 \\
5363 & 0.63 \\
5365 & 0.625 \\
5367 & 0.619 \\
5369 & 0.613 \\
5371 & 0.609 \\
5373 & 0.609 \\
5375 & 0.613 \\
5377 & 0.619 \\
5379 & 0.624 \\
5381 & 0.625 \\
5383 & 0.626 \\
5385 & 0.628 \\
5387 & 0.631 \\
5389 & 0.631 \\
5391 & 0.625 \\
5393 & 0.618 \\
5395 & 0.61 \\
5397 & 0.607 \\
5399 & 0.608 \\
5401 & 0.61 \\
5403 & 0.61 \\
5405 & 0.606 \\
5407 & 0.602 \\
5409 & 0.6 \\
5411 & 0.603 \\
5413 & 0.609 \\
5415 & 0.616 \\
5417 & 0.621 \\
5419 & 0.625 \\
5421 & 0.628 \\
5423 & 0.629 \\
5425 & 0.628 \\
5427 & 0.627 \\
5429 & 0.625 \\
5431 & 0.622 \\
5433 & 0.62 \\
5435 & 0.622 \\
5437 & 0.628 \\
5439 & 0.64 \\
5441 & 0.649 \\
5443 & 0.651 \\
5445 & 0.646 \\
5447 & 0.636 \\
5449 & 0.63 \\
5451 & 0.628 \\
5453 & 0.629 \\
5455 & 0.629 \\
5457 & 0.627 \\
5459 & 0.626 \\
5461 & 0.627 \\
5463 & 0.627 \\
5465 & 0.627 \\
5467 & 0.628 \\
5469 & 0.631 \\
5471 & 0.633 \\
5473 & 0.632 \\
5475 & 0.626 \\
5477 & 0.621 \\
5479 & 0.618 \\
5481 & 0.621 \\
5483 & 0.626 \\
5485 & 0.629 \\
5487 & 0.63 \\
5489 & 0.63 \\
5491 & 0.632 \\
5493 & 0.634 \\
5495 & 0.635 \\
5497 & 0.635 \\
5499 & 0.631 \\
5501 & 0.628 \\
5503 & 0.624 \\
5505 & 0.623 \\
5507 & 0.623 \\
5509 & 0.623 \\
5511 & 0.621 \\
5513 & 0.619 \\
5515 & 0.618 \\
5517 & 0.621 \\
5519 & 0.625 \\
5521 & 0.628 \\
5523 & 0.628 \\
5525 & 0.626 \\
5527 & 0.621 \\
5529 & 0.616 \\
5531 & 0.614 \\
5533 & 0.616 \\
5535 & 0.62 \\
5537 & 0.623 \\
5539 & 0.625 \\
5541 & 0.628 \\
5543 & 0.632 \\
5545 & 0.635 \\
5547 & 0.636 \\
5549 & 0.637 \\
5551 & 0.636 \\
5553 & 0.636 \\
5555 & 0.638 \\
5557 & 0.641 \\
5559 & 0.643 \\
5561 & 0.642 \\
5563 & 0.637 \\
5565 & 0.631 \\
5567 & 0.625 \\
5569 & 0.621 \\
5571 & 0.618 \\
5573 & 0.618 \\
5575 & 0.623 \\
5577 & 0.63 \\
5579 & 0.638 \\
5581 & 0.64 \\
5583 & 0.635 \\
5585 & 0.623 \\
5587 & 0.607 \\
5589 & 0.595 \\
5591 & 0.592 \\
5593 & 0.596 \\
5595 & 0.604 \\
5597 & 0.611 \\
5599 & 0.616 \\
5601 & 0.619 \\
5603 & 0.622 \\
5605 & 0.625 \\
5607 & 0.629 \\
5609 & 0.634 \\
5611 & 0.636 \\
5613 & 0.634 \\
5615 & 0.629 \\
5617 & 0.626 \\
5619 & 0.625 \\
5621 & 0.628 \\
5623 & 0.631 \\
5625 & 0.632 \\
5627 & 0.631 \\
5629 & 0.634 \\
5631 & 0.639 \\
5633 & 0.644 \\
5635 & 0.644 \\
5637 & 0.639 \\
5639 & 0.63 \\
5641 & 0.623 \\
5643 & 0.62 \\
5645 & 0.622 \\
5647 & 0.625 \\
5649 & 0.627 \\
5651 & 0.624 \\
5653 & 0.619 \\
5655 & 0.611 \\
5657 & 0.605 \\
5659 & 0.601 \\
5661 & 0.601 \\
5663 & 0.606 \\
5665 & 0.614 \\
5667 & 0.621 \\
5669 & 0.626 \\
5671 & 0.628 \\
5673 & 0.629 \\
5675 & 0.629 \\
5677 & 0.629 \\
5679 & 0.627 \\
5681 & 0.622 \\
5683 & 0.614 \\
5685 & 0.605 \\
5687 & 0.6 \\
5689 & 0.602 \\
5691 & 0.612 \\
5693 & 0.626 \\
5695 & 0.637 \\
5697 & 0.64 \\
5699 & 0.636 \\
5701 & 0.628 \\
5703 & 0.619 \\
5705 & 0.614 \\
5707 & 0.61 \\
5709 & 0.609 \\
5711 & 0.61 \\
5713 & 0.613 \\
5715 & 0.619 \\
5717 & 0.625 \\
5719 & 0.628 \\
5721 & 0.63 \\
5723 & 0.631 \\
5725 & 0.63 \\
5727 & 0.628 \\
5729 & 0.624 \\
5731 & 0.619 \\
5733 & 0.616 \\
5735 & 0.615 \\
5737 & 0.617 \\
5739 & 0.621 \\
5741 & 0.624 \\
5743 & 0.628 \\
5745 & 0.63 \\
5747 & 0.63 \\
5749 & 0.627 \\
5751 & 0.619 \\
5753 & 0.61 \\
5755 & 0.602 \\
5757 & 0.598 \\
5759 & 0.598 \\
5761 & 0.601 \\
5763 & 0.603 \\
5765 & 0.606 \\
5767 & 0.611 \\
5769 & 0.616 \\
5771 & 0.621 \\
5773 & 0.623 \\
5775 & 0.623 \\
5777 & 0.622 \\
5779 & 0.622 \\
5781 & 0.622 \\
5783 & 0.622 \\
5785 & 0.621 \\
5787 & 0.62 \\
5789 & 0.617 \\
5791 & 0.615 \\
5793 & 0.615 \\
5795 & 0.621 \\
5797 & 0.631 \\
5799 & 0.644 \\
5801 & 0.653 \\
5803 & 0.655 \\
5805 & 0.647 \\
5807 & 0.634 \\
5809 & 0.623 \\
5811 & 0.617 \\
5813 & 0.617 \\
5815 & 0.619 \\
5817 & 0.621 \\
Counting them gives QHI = 10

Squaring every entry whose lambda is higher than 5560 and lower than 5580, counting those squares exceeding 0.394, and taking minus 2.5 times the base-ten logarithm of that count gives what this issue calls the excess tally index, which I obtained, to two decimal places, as -1.75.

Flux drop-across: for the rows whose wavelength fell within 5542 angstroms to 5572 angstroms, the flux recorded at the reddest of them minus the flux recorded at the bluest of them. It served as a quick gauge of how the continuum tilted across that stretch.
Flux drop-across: -0.014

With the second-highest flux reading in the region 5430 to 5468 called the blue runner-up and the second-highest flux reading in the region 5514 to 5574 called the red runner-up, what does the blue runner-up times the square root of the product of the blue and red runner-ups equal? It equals 0.419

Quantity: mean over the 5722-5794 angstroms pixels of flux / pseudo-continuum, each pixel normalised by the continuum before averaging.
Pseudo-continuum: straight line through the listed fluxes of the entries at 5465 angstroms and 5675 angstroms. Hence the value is 0.98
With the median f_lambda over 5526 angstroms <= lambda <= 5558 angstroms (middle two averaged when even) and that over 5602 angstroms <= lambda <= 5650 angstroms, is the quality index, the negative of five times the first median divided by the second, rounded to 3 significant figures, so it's -5.00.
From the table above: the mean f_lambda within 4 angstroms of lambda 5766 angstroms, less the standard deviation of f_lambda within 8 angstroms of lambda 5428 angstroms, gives 0.606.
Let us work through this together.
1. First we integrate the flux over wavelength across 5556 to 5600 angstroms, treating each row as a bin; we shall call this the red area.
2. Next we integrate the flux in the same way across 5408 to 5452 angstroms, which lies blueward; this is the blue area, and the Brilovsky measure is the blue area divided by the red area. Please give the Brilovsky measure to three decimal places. 1.007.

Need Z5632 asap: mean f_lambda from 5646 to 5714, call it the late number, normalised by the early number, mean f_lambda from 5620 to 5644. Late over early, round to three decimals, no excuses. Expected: 0.977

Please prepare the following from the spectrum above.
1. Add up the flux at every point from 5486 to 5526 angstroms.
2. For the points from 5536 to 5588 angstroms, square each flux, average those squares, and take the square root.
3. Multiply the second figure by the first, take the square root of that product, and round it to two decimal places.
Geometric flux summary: 2.81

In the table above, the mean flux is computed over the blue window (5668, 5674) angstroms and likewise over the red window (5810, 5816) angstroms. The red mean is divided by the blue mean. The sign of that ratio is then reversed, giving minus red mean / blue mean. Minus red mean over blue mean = -0.98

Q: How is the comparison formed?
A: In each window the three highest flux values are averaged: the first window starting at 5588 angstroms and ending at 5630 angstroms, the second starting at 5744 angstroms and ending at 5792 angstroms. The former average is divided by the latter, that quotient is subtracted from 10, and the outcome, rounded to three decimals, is 8.991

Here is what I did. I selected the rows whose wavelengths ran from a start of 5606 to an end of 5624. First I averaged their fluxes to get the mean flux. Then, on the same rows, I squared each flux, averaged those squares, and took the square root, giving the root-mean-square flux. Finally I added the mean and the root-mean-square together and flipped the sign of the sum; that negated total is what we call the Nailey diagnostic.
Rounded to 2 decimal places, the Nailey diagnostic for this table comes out -1.26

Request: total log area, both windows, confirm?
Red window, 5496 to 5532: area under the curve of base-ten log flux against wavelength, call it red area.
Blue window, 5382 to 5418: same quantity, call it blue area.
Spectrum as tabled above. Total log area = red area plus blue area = -15.0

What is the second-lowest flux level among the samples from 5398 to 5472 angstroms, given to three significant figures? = 0.602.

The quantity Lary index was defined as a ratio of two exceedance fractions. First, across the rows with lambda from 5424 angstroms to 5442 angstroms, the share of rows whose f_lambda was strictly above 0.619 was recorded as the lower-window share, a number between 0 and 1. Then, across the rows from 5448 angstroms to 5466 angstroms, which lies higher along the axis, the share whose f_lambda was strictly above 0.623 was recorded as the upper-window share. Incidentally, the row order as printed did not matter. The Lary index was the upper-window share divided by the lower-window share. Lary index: 1.0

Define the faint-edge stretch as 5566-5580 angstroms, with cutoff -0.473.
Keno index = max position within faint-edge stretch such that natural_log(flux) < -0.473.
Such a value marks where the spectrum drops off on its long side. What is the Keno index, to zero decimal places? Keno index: 5575 angstroms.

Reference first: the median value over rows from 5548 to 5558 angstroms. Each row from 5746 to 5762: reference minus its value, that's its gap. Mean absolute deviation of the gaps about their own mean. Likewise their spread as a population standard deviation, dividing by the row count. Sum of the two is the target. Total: 0.023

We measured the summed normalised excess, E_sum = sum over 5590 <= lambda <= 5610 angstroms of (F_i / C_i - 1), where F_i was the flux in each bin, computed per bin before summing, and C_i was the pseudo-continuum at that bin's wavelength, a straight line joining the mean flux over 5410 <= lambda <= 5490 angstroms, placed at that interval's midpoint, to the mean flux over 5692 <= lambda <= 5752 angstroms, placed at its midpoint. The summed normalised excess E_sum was -0.17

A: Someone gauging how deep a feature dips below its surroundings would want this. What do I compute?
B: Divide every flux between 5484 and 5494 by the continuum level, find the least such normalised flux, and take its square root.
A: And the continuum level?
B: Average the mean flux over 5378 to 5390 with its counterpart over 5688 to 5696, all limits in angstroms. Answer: 1.005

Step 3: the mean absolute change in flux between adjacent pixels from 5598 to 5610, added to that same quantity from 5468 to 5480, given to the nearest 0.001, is 0.007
